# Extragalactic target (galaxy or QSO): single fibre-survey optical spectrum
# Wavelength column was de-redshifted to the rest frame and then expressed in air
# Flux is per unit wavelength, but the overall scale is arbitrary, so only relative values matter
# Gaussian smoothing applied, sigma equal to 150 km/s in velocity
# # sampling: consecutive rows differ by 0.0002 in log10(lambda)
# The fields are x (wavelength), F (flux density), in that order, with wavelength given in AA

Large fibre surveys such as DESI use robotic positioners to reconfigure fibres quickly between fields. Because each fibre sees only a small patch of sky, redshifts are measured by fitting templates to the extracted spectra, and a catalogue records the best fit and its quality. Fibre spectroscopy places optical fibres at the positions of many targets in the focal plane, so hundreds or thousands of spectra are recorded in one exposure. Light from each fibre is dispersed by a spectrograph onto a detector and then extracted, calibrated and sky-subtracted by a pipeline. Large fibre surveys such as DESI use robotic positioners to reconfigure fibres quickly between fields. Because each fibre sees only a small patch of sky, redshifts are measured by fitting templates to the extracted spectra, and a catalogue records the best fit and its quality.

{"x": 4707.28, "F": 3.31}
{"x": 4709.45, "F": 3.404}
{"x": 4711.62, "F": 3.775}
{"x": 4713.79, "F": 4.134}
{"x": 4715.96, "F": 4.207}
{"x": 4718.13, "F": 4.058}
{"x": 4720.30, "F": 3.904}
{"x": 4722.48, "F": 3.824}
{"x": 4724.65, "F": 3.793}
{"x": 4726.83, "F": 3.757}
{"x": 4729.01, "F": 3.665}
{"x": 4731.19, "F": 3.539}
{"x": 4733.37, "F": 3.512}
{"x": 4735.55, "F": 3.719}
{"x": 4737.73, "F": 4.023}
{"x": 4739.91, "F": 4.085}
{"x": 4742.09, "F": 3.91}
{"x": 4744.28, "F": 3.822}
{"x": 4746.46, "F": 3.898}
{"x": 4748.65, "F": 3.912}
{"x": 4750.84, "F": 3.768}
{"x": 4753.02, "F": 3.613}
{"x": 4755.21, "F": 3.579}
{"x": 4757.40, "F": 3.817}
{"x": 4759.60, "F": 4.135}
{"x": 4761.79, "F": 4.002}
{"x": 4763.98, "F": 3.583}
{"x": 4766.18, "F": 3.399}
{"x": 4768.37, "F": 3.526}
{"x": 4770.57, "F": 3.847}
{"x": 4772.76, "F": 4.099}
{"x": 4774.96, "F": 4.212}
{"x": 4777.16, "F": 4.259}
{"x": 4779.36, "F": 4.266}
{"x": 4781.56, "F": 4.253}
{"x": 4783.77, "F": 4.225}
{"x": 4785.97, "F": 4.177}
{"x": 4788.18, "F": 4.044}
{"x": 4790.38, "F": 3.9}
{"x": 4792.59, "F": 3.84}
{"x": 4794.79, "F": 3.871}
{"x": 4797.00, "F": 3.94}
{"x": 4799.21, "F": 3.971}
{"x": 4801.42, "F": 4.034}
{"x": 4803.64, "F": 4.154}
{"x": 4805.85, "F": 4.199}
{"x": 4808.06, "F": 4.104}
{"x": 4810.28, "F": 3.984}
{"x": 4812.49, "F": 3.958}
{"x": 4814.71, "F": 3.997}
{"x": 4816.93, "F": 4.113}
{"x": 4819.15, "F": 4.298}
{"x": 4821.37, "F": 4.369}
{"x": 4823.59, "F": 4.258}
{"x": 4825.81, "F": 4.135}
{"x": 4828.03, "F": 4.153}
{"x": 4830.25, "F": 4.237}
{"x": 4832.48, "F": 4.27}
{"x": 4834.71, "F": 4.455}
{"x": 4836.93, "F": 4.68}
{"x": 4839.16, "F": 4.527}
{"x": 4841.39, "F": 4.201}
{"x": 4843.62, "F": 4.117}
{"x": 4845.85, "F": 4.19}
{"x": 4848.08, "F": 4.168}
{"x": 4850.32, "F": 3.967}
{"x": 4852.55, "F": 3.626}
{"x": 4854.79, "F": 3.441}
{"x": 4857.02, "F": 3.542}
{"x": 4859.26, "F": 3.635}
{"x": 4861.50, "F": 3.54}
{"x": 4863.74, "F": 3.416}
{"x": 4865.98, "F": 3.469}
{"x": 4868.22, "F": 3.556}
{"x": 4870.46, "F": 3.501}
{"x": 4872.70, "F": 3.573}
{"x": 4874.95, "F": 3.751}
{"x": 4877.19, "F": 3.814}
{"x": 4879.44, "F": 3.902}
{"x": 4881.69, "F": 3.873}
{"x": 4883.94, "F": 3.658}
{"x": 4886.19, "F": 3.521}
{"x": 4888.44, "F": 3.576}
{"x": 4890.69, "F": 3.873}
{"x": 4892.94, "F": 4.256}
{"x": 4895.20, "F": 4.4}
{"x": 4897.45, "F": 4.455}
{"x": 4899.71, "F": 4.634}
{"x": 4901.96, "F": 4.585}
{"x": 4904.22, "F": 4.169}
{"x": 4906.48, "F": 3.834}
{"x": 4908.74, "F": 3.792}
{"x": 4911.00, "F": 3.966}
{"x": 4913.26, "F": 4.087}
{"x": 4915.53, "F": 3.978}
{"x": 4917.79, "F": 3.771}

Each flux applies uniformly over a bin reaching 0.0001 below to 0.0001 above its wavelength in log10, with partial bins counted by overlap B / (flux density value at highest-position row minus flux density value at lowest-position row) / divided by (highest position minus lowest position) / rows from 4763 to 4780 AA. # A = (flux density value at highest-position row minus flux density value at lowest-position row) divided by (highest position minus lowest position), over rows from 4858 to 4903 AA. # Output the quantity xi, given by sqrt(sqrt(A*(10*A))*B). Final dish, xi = 0.056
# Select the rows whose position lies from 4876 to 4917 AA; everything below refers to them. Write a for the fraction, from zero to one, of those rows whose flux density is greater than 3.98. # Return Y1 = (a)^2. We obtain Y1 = 0.15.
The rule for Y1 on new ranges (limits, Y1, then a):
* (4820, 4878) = 0.25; 0.5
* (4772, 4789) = 1.00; 1.0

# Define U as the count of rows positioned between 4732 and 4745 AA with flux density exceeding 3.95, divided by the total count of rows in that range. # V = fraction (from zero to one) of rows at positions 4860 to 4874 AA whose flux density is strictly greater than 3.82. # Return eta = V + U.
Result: 0.3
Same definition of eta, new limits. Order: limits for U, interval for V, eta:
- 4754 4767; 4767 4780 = 1.2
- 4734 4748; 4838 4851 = 1.3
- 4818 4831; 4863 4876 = 1.0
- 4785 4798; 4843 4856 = 1.0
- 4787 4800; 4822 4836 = 1.3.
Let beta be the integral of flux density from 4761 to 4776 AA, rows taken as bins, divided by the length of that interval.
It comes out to 3.81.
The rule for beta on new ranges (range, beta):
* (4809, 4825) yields 4.14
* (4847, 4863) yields 3.69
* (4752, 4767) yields 3.74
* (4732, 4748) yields 3.85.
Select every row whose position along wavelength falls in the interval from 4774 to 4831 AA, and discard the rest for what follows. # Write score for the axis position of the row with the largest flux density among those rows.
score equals 4821.37 AA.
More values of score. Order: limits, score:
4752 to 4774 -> 4759.60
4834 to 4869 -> 4836.93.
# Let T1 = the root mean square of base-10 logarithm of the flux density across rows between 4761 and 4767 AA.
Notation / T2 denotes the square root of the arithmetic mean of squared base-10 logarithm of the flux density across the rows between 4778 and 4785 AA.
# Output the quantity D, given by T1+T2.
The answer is 1.192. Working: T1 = 0.563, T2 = 0.63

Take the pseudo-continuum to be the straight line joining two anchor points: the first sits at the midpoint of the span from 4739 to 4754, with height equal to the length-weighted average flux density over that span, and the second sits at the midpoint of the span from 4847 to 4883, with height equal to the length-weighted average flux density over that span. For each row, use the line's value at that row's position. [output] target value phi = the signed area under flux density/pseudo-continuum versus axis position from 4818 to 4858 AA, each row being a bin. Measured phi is 45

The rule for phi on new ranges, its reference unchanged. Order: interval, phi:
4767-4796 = 31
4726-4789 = 64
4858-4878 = 20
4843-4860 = 18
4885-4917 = 36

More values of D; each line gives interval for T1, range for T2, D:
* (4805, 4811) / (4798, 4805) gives 1.220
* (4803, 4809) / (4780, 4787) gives 1.243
